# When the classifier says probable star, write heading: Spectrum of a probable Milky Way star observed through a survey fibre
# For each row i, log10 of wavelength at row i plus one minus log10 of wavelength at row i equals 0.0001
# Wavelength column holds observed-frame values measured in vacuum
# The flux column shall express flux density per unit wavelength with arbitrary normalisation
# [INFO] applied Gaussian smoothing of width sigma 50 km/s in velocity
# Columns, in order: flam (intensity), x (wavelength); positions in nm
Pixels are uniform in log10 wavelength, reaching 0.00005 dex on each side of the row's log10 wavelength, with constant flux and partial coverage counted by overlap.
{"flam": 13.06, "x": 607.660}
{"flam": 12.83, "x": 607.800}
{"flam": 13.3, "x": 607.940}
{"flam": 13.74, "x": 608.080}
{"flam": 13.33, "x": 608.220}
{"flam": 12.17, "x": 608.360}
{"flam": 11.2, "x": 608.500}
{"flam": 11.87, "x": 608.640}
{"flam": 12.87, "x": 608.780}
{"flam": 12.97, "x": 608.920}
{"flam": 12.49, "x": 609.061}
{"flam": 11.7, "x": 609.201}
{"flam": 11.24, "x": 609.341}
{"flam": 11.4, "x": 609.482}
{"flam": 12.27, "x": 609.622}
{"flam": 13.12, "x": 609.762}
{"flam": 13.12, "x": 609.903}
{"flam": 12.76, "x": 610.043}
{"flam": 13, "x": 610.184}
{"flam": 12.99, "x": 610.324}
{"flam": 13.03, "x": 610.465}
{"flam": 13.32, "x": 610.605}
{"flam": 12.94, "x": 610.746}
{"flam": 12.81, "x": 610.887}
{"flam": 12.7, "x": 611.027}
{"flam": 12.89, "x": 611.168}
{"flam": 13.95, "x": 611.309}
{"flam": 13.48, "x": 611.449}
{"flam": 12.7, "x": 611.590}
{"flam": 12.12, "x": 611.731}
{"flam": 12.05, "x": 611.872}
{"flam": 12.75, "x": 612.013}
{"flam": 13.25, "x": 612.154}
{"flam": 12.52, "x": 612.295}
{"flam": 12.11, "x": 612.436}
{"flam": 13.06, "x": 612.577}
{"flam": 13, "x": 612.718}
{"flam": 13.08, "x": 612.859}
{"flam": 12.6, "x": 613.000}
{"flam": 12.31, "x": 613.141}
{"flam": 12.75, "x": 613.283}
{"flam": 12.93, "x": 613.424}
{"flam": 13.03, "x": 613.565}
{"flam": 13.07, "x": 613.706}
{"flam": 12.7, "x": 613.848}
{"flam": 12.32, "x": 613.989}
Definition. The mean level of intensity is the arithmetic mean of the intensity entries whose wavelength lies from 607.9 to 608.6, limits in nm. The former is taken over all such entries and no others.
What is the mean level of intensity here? 12.7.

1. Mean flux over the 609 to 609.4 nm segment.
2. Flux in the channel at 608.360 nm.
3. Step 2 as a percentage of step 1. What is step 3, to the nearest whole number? 103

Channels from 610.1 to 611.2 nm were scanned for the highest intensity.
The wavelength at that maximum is 610.605 nm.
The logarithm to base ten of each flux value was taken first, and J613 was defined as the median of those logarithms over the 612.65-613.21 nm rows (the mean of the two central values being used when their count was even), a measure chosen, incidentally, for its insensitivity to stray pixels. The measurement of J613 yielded 1.11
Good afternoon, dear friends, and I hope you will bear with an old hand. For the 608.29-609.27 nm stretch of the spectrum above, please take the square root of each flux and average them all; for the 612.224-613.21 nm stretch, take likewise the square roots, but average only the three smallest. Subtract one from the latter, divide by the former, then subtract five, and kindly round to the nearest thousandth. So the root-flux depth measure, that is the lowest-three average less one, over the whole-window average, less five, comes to -4.281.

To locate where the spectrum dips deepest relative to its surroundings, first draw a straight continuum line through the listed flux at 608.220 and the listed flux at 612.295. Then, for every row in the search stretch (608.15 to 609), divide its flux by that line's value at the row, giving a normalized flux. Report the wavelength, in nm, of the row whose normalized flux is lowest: 608.500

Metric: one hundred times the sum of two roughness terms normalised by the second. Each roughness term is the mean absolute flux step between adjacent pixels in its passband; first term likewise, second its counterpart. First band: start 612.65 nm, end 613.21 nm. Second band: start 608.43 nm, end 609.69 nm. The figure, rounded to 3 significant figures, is 150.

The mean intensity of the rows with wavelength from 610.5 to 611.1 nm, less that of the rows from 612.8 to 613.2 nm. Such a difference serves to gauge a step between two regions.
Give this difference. 0.28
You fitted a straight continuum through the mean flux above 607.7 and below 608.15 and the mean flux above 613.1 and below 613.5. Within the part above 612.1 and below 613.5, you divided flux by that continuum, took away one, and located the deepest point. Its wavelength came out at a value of 612.436 nm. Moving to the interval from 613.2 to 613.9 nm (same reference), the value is 613.283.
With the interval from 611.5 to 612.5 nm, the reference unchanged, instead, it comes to 611.872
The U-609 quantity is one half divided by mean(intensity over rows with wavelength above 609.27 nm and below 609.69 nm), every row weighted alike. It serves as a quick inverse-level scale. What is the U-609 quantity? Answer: 0.0430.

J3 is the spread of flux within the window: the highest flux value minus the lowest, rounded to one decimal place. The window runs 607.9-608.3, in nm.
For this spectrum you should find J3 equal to 0.4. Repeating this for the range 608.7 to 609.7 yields 1.7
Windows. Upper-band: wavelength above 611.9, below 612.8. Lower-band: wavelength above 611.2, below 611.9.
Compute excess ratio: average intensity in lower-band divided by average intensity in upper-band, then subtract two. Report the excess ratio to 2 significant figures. -0.99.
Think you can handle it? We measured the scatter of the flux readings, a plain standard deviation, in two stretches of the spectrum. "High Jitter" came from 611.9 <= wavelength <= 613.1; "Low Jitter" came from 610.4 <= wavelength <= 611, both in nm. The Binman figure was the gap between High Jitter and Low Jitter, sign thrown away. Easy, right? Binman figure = 0.16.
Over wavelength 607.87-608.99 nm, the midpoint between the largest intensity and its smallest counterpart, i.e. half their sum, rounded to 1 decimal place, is 12.5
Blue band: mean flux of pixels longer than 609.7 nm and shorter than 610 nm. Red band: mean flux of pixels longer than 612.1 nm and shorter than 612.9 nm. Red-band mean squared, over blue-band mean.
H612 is 12.6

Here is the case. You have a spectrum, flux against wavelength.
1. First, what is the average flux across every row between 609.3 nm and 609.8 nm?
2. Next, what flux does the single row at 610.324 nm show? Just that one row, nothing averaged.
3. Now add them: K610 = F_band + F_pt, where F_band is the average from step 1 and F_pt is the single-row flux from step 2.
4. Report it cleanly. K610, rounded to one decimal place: 25.0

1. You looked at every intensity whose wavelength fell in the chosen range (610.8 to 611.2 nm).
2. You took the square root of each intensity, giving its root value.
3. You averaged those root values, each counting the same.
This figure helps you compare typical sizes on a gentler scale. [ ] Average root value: 3.58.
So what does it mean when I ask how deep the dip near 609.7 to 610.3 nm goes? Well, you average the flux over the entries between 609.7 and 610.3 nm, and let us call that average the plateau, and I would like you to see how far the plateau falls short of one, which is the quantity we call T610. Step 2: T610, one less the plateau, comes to -12.0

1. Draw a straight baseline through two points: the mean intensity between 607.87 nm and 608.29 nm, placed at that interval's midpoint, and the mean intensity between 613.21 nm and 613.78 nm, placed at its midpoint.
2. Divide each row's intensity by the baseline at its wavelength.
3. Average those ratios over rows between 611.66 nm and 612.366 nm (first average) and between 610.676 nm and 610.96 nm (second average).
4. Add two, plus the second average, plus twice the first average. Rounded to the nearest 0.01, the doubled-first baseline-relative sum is 4.89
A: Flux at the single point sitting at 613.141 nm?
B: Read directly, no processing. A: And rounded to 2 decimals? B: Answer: 12.31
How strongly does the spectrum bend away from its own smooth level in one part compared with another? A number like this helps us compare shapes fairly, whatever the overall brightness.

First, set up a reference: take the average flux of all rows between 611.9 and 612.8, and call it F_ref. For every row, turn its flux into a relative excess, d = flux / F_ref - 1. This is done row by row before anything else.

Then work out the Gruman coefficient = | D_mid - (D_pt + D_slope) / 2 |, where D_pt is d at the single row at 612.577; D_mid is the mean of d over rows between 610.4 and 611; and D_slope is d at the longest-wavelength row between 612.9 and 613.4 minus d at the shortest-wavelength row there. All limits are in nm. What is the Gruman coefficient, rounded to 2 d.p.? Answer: 0.00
